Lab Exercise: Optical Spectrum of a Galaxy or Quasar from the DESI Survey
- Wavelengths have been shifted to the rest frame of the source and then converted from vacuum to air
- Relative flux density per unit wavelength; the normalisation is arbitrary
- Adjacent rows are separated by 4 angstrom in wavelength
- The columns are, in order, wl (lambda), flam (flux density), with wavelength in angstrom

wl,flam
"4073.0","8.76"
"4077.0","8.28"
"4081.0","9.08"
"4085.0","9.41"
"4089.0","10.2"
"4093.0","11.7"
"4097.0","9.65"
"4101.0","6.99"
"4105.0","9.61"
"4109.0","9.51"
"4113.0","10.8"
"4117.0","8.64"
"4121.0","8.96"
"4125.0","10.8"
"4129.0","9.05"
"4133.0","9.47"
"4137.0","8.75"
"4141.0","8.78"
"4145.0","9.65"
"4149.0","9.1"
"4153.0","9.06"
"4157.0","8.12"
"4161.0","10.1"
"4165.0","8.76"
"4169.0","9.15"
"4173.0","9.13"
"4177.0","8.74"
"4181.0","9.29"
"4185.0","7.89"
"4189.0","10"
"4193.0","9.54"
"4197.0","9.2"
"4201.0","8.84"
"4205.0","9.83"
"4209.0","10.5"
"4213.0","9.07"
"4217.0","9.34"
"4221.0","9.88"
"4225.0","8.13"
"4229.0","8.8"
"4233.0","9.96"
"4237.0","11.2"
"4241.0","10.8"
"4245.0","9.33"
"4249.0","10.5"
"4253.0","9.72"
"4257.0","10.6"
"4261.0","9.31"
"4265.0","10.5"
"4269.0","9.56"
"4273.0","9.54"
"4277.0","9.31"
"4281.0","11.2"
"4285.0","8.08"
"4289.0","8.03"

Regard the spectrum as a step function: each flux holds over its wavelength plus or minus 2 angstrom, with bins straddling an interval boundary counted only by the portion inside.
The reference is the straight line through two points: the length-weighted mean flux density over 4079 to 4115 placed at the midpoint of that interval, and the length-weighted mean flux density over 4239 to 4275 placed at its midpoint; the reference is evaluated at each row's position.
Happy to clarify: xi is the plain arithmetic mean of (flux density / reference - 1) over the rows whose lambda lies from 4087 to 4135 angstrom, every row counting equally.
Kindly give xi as -0.008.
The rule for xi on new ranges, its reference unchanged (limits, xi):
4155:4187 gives -0.093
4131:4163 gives -0.065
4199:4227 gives -0.053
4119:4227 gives -0.060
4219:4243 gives -0.014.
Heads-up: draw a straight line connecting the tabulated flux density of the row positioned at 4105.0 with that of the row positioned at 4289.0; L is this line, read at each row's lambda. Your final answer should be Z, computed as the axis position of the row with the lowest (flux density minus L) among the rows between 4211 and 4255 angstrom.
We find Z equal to 4225.0 angstrom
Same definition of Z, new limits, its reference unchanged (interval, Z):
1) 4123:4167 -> 4157.0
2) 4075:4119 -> 4101.0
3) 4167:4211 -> 4185.0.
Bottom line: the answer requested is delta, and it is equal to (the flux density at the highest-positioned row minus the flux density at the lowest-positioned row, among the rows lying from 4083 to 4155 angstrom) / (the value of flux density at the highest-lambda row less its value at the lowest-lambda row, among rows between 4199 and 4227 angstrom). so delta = 0.5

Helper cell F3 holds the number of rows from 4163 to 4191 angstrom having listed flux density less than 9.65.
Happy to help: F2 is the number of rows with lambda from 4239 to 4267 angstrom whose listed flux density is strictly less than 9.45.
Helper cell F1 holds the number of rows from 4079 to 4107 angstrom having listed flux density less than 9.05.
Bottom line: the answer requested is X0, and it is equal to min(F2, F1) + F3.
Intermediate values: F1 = 1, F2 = 2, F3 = 6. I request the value 7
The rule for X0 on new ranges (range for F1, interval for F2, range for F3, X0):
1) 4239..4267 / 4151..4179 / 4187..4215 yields 4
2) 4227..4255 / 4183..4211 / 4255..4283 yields 5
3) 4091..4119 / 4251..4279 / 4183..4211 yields 6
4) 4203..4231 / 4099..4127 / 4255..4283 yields 6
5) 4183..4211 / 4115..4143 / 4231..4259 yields 3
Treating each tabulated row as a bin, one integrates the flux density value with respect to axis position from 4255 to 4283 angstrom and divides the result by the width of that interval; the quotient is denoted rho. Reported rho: 10.0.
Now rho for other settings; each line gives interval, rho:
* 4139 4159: 8.9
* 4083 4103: 9.6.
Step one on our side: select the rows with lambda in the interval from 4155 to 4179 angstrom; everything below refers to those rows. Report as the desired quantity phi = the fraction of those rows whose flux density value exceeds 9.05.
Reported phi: 0.50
